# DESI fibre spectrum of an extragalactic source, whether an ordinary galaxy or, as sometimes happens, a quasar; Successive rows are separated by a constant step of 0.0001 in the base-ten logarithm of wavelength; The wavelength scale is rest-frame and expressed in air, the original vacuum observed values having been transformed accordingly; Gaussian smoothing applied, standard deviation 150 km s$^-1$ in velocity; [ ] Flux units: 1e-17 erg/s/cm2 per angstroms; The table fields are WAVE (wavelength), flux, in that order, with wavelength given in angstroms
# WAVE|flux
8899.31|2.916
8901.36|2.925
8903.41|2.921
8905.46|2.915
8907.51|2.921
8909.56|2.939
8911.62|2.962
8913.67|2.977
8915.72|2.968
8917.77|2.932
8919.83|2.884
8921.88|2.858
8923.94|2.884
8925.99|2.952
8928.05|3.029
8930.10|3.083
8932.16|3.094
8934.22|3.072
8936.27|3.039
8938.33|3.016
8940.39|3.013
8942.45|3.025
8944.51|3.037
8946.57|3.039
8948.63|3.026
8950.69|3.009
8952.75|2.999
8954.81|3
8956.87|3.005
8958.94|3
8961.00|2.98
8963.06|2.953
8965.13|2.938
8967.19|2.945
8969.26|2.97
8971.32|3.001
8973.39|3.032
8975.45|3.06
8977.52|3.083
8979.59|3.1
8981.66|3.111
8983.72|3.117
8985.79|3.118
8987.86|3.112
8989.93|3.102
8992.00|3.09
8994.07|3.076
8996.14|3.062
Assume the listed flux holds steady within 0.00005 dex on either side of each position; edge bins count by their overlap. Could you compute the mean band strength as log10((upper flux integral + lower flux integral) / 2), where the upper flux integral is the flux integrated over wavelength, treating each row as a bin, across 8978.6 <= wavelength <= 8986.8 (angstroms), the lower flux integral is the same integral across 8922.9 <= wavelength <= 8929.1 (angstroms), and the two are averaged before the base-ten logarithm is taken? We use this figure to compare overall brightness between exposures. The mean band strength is 1.34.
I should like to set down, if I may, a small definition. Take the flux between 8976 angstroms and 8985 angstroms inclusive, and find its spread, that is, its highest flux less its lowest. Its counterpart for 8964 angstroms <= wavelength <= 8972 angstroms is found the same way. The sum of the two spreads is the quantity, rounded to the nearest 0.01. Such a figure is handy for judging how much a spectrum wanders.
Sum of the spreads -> 0.10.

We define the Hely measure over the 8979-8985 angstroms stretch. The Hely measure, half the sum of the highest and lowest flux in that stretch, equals 3.11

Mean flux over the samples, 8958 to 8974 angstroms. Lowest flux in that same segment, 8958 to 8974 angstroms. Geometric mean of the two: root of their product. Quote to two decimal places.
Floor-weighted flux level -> 2.96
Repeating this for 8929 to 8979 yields 2.98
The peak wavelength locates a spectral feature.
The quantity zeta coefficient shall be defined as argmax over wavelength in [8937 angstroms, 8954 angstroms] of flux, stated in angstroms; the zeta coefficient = 8946.57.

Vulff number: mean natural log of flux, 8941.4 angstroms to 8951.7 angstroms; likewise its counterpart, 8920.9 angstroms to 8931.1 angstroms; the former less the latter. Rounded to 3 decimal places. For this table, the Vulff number 0.022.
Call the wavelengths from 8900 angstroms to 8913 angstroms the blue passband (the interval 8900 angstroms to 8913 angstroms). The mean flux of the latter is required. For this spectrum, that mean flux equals 2.93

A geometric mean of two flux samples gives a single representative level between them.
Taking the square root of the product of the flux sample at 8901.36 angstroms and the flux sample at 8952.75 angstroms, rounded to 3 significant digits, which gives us 2.96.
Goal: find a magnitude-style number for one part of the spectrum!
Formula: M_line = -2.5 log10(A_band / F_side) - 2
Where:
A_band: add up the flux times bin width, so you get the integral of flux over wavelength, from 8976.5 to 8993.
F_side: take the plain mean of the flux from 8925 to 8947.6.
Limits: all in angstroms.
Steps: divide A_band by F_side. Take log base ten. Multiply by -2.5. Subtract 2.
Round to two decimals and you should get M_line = -5.07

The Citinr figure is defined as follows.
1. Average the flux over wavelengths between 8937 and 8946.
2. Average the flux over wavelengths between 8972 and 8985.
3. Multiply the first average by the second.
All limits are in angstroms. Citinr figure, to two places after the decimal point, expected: 9.32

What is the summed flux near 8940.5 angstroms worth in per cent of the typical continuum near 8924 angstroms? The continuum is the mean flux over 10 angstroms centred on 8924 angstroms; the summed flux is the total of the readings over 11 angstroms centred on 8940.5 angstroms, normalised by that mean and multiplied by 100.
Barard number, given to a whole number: 518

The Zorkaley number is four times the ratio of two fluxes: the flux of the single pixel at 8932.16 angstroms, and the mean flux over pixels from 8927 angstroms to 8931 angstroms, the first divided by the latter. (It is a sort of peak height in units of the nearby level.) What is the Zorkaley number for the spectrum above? 4.05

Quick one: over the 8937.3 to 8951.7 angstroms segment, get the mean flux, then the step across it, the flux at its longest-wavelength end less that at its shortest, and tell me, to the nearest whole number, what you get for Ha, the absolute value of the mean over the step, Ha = 432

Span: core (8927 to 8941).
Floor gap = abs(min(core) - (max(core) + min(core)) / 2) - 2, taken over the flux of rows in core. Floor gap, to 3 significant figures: -1.96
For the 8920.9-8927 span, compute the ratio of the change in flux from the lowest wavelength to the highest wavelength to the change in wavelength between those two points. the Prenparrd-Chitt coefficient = 0.023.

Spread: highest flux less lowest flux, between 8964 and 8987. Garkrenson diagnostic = 0.18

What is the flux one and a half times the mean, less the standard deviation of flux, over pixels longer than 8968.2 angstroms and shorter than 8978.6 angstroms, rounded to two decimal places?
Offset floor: 4.50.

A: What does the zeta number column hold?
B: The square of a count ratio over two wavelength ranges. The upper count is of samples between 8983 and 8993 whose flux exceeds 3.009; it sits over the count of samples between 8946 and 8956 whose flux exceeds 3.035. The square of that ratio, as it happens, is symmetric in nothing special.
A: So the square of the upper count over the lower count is 25.0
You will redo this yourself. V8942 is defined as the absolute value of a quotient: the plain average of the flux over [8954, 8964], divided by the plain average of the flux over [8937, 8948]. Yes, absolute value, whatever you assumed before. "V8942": 0.99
